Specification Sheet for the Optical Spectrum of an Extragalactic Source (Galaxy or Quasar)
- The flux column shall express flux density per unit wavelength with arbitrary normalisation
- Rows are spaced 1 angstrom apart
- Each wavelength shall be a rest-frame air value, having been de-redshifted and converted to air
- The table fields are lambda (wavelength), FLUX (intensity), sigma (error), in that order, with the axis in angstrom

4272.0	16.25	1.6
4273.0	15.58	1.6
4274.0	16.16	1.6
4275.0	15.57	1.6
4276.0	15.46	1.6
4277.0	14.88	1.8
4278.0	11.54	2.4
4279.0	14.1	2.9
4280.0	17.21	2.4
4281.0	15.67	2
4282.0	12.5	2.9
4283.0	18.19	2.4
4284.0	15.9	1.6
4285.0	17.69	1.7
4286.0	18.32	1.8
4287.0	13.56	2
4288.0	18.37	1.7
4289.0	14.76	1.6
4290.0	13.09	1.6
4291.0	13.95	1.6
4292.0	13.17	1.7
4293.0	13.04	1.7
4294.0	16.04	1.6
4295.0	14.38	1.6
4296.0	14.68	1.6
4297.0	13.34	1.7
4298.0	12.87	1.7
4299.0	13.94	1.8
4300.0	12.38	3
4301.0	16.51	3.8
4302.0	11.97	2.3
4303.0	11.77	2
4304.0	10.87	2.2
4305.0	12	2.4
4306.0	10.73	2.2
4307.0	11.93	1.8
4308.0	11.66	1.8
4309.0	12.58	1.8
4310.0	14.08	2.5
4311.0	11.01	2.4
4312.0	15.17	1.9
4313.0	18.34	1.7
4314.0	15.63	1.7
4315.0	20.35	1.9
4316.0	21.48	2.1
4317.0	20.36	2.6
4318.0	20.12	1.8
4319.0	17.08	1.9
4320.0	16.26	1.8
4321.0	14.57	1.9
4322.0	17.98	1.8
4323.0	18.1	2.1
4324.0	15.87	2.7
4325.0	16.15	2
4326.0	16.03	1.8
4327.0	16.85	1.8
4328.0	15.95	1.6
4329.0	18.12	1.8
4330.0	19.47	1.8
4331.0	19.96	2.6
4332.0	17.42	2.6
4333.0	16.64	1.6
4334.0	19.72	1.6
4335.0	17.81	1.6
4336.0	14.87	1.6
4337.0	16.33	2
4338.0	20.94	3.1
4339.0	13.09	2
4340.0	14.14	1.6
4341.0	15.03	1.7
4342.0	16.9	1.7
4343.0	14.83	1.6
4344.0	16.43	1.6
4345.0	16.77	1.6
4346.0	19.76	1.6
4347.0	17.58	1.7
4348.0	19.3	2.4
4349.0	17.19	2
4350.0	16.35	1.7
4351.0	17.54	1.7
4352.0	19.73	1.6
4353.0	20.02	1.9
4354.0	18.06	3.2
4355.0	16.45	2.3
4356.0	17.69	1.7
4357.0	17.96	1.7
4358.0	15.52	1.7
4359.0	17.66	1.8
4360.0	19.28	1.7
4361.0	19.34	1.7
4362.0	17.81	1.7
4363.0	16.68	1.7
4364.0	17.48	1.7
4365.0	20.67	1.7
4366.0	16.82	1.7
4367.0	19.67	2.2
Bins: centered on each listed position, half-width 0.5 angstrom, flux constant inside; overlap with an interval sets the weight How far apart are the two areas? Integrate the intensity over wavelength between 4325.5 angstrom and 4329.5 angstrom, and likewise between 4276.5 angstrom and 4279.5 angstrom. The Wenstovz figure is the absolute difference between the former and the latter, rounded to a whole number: 26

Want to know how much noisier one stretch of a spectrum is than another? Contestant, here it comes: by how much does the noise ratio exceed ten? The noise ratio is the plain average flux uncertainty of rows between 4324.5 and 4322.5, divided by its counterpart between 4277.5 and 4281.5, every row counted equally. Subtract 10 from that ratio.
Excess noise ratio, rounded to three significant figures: -9.01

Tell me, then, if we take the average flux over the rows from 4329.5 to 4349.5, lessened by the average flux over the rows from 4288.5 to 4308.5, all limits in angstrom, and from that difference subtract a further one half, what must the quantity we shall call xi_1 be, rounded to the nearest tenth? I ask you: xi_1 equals 3.6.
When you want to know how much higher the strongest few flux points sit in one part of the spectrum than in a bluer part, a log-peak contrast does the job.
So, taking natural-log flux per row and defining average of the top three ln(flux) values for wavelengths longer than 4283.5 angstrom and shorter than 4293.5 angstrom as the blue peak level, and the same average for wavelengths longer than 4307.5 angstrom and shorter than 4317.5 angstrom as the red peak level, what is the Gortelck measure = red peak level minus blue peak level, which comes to 0.13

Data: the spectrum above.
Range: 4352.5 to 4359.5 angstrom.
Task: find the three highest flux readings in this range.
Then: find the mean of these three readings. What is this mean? 18.7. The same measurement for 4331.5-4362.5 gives 20.2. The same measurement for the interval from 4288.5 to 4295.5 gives 15.1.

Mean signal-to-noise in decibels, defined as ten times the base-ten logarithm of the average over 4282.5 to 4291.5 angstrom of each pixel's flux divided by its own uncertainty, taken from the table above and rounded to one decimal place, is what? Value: 9.6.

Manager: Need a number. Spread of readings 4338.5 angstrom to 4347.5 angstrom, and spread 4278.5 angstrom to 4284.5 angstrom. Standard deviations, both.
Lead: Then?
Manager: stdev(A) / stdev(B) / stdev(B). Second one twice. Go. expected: 0.5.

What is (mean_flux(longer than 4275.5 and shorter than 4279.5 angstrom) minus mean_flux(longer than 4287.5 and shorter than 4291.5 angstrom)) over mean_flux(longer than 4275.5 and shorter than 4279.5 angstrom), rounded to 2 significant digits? -0.075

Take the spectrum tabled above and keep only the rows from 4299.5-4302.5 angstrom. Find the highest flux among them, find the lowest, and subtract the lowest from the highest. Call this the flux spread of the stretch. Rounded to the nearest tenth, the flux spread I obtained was 4.5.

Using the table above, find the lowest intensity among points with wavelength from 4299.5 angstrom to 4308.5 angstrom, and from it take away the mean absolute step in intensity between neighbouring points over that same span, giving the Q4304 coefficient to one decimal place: 9.0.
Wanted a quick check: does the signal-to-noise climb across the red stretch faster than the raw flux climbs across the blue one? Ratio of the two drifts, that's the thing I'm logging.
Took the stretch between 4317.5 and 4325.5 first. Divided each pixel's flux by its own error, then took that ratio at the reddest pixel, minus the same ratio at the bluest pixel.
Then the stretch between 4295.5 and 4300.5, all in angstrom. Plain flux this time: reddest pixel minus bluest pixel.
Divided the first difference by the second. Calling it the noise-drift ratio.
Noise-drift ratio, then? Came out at 1.3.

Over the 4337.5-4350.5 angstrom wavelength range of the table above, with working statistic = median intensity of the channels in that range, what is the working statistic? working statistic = 16.8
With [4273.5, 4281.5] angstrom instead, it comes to 15.5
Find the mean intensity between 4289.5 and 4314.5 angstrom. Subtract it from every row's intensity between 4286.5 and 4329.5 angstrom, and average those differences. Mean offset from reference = 2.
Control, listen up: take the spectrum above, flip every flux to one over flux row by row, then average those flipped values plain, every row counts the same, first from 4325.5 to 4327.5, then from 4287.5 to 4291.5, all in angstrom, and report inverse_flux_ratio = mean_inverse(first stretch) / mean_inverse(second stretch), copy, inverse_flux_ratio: 0.90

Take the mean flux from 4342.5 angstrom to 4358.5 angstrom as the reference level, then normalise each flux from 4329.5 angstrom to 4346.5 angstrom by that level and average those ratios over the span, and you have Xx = 0.97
